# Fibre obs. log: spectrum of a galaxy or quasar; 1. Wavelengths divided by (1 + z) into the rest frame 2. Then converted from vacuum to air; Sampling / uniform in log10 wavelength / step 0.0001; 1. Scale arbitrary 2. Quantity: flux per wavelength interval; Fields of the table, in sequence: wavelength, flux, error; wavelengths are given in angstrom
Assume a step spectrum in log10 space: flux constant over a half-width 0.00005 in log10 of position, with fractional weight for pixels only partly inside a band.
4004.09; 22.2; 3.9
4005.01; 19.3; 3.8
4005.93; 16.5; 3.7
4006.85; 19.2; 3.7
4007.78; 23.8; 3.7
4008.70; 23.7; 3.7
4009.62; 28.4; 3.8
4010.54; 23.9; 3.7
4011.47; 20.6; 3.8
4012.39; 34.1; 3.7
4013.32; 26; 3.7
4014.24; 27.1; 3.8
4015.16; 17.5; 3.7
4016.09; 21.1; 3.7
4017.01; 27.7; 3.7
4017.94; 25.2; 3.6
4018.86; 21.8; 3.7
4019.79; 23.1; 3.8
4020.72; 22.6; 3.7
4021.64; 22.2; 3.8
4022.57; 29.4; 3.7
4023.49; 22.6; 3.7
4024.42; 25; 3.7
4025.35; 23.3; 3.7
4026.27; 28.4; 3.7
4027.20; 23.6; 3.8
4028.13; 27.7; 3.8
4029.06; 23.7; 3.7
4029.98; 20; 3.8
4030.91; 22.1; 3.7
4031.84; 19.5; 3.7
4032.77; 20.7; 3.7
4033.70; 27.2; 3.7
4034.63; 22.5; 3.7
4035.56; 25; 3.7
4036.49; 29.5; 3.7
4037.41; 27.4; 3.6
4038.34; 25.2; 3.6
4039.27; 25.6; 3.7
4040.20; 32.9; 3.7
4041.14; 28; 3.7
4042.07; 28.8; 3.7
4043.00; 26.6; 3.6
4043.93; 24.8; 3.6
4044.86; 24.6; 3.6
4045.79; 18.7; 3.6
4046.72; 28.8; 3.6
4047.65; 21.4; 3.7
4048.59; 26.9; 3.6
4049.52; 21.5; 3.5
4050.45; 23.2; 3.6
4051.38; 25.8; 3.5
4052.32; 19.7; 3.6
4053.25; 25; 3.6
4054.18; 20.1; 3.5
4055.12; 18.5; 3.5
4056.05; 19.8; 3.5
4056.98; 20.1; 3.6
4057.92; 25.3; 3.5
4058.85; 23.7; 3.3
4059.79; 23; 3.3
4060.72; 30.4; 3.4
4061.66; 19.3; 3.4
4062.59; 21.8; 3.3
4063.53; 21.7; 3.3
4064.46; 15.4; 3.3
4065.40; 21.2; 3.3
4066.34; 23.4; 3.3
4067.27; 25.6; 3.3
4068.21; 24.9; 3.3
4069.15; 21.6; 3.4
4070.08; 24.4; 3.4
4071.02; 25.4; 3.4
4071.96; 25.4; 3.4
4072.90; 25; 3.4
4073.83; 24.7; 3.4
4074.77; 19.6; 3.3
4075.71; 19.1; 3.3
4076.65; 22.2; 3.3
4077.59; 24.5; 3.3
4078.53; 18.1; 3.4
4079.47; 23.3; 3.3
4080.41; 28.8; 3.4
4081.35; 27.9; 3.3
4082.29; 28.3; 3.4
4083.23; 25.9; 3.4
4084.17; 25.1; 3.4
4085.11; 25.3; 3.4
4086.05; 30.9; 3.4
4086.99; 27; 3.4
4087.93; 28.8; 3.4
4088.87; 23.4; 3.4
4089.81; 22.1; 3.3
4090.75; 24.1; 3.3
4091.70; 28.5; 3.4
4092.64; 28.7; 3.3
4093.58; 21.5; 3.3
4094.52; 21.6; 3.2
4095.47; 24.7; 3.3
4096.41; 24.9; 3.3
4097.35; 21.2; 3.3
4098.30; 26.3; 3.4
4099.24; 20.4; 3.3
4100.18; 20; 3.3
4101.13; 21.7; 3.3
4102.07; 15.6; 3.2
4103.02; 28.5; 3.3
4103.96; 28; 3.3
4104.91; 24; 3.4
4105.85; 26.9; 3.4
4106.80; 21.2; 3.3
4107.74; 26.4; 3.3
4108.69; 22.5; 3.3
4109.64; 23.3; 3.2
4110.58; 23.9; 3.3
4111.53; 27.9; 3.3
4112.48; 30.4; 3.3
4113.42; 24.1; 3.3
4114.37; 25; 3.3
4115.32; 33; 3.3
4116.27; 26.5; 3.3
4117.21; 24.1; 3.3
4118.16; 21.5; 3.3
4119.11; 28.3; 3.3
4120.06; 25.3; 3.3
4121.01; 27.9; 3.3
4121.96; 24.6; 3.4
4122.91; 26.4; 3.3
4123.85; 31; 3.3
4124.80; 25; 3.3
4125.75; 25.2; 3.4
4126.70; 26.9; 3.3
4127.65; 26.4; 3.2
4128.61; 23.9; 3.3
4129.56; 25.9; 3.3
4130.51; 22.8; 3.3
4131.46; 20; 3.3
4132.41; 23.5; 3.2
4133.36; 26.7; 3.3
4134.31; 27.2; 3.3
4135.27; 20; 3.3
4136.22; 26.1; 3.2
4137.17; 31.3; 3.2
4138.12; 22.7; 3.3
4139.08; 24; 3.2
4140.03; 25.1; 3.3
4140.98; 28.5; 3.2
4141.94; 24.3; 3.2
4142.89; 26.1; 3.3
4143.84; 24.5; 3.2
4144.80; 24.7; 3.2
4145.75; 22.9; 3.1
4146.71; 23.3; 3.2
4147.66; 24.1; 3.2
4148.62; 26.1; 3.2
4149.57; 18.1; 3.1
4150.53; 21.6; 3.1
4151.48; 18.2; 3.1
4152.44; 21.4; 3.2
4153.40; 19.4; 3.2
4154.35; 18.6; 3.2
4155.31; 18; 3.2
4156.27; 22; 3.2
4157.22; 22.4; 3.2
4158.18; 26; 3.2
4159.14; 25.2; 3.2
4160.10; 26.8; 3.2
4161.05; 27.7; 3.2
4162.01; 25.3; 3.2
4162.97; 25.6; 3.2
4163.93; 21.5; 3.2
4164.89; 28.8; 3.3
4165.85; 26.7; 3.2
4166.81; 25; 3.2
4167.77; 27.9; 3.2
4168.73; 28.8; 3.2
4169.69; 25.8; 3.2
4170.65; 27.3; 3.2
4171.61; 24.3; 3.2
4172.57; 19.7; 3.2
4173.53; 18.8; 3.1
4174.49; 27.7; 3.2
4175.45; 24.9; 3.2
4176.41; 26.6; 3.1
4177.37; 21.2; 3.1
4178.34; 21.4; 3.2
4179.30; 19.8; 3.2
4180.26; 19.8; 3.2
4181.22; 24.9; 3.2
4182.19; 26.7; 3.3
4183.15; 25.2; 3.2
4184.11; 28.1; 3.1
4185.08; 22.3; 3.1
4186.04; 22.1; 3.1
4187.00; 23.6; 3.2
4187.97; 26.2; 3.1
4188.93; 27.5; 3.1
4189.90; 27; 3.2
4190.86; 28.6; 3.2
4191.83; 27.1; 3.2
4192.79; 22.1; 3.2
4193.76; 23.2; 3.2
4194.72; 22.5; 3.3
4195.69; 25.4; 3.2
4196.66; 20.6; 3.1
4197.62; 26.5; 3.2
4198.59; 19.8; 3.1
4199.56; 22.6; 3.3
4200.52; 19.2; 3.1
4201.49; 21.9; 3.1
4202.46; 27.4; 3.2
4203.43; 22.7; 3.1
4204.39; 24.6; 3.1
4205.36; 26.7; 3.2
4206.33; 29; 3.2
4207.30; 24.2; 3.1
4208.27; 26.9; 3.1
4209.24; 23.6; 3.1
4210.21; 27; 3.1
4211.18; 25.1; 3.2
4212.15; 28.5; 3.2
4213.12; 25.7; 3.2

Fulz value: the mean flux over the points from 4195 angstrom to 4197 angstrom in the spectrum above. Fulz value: 23.0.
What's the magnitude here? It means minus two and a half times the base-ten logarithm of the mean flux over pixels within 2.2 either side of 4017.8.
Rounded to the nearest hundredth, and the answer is -3.44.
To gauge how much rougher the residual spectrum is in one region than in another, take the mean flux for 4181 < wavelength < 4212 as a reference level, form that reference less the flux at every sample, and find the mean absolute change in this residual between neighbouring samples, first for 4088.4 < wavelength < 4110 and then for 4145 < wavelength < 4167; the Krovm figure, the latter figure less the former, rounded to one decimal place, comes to -1.1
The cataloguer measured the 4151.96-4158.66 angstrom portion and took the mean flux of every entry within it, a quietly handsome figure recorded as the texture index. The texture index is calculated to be 21.1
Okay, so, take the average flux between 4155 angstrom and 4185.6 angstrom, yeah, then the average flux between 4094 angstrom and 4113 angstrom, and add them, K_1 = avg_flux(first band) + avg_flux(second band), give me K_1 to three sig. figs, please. 48.4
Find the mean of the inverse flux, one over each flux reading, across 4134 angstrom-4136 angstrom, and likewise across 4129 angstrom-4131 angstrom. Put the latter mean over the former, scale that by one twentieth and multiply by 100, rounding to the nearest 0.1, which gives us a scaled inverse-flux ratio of 4.8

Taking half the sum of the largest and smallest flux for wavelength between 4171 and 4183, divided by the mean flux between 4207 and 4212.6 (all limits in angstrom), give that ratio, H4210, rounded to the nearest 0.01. 0.90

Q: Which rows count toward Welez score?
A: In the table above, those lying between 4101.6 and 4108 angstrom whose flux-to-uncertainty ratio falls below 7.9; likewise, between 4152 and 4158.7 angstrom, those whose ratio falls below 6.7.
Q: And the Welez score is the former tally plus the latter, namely 7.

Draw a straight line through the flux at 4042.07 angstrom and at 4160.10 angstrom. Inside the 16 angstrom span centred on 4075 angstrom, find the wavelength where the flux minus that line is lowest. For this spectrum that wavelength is 4078.53 angstrom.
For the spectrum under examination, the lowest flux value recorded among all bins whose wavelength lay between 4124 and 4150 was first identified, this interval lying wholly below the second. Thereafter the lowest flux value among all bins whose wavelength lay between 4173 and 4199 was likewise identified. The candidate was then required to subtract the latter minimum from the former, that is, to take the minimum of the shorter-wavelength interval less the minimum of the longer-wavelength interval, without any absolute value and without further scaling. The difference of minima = -1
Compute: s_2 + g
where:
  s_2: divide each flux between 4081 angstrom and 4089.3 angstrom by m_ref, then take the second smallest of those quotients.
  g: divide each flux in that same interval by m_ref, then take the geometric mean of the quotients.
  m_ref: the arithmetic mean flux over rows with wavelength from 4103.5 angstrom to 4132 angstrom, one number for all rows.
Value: 2.03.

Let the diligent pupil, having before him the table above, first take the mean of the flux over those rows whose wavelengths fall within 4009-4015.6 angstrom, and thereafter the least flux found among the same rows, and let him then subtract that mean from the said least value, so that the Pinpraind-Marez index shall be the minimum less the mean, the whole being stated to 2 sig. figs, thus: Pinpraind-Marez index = -7.9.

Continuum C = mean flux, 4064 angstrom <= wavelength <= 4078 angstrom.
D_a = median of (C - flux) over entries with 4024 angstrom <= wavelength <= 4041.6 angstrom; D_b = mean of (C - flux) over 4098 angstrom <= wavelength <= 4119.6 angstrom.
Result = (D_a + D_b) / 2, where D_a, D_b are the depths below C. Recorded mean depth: -2.1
